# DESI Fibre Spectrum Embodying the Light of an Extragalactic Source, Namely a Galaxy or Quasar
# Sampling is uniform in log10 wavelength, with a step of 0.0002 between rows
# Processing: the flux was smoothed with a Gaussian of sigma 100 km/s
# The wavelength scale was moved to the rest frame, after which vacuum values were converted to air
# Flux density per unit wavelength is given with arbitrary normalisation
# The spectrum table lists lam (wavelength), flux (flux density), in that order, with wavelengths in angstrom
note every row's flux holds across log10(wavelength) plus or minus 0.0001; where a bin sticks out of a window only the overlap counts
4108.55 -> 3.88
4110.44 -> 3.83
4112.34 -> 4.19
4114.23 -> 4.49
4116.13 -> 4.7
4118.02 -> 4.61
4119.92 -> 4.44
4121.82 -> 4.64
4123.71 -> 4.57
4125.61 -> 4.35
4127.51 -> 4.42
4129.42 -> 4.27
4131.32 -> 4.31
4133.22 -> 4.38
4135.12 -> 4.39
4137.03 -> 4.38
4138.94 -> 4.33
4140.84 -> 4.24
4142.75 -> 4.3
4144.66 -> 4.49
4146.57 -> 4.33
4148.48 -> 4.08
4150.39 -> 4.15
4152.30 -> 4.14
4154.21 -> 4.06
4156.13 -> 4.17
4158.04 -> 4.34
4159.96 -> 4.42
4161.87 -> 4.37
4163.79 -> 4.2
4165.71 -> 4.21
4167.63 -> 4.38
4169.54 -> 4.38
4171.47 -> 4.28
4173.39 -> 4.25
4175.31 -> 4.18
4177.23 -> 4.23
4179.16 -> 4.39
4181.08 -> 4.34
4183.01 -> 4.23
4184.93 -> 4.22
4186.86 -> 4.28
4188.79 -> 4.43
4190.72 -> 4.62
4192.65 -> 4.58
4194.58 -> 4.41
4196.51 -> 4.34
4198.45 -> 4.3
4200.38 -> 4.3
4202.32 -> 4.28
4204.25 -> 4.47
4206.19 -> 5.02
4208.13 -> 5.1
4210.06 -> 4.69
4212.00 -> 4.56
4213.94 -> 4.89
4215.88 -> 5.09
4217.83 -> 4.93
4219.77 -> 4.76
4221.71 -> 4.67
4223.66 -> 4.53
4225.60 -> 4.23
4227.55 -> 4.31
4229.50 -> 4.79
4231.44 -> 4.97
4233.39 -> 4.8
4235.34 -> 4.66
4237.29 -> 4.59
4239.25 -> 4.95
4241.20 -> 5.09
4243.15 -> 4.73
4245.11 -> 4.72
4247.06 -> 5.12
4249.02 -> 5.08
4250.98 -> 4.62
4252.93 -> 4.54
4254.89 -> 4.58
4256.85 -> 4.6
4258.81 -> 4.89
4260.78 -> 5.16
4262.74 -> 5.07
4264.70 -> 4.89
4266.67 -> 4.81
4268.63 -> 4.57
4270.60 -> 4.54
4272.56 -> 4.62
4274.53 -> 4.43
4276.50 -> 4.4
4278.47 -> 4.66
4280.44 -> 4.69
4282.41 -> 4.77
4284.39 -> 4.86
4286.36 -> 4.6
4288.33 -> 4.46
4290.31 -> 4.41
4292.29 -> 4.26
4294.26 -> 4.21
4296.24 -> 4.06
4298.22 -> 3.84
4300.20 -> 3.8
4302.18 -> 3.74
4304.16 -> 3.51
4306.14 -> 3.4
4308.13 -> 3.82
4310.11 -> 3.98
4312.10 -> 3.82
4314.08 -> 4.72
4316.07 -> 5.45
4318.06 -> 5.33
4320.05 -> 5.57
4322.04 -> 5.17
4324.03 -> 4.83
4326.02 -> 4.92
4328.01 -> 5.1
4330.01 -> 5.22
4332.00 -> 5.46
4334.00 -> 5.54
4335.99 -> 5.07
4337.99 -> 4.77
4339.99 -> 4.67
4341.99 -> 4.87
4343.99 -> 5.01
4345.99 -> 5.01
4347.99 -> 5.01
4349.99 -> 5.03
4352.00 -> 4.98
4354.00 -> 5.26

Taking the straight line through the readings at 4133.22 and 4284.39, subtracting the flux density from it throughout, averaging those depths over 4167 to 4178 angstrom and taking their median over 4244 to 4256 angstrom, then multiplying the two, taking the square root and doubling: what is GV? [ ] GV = 0.26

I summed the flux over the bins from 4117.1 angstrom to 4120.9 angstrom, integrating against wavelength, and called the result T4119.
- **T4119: 17.2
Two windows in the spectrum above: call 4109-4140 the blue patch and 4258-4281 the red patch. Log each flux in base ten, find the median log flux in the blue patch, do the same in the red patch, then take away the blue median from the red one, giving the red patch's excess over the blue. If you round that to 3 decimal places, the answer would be 0.028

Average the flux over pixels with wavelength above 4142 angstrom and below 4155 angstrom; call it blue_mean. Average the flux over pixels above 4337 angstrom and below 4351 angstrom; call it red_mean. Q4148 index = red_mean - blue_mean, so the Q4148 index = 0.69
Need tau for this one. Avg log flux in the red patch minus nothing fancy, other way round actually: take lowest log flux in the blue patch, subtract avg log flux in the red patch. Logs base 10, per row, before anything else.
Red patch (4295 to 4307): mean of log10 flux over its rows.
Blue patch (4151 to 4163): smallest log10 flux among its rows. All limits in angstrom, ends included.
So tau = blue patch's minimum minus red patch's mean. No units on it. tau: 0.04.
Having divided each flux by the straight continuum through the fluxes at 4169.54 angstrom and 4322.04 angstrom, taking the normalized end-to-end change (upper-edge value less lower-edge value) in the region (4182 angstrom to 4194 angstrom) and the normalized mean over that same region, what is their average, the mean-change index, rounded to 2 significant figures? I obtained 0.52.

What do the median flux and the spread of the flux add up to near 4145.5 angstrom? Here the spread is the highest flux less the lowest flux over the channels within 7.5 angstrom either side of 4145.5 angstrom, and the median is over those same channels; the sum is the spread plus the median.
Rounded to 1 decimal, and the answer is 4.7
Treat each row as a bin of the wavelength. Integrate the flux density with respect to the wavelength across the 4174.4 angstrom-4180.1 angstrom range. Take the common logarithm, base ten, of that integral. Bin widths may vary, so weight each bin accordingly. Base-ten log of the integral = 1.39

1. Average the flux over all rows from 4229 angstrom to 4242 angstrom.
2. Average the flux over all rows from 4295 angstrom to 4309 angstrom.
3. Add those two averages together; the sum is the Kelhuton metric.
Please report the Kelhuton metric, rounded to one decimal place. 8.6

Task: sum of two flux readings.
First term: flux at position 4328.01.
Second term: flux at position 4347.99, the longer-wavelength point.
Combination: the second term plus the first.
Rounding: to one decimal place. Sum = 10.1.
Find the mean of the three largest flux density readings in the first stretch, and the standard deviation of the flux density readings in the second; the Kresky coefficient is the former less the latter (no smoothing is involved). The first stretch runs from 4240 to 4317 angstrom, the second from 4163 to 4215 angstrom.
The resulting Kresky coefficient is 5.0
